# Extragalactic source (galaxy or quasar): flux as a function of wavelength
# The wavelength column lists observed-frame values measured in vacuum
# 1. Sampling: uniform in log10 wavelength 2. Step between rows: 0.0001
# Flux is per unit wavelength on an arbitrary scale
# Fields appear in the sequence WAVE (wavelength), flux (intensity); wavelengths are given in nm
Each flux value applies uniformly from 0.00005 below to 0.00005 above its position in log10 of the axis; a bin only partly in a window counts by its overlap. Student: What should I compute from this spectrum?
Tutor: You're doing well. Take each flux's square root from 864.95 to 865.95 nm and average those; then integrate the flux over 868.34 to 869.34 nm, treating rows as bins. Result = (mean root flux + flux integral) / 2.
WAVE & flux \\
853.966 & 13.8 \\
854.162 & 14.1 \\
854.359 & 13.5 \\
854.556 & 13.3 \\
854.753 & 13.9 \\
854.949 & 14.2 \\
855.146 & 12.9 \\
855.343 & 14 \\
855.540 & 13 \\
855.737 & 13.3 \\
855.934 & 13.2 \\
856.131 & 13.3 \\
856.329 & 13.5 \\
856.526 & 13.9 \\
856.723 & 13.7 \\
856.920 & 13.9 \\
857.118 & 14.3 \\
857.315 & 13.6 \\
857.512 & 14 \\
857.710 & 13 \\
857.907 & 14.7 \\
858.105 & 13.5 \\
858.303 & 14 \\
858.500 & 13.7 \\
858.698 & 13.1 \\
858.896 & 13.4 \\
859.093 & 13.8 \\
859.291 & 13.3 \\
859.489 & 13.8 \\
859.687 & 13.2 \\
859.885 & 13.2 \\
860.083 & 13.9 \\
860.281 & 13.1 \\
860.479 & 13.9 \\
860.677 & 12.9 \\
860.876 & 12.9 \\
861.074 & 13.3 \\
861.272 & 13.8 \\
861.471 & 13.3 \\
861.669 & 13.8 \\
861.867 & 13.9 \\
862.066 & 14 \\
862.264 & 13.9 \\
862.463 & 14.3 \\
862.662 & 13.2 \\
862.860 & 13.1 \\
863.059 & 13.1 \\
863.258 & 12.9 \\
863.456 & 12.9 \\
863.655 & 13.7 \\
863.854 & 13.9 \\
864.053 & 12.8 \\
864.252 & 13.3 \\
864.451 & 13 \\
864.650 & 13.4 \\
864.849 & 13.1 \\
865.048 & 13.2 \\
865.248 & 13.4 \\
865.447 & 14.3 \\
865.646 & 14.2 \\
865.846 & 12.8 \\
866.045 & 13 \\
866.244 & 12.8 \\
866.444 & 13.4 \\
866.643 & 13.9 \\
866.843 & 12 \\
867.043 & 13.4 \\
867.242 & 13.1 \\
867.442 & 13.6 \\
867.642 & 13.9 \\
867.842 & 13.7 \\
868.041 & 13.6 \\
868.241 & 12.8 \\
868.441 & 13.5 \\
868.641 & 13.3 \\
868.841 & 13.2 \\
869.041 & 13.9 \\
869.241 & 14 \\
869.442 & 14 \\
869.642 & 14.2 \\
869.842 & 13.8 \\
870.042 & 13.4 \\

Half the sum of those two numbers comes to 8.63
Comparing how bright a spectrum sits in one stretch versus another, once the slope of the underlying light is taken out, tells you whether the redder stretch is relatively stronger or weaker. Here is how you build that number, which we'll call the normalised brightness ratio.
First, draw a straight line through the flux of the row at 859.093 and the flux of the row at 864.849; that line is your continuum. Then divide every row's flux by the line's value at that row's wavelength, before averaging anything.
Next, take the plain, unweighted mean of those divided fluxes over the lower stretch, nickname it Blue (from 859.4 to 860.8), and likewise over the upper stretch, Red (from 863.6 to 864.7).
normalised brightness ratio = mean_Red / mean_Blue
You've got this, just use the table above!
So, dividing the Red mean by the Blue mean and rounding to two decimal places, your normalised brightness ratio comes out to 1.03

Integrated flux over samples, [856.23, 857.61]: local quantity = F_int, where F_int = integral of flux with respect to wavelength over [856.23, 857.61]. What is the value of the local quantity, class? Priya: 19.1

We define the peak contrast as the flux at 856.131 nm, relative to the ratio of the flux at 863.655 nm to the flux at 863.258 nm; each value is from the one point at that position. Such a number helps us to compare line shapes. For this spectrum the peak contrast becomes 12.5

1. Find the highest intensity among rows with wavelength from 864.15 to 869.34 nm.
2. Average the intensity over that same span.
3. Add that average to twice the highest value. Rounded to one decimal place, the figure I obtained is 42.0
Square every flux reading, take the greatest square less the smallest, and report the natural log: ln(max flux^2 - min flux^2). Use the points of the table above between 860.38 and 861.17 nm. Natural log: 3.29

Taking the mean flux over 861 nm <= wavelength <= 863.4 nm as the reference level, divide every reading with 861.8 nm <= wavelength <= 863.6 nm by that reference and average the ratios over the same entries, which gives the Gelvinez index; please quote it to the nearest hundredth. 0.99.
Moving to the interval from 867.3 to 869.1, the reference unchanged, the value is 1.00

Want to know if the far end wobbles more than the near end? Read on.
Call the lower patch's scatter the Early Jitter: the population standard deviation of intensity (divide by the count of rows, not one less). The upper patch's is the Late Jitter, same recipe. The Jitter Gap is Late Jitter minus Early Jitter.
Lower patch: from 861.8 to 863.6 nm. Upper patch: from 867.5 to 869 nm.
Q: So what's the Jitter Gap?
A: -0.17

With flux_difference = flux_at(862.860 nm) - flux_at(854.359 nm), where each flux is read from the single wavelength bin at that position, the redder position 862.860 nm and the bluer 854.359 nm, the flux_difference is -0.4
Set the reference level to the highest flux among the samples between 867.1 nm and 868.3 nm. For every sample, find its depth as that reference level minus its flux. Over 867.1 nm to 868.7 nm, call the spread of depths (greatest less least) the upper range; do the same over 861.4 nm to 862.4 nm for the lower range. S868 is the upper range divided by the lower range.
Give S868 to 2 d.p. 1.57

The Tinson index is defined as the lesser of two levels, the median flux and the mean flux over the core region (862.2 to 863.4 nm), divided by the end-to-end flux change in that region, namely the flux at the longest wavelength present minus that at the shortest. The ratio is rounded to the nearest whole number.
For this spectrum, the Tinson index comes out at -13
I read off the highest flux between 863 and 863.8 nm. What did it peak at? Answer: 13.7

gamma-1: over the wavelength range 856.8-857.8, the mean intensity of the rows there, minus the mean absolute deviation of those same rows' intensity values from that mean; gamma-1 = 13.4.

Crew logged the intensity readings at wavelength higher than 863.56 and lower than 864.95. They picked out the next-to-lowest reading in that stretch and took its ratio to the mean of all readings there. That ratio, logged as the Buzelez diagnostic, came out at 0.976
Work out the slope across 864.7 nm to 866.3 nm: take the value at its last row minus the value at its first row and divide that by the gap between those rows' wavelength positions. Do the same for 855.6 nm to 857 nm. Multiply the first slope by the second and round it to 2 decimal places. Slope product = -0.11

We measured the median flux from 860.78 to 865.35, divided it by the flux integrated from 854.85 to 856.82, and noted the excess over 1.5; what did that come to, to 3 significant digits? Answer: -1.00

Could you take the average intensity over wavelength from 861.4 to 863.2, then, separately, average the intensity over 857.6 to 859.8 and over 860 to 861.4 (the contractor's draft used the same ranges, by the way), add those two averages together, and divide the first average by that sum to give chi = 0.505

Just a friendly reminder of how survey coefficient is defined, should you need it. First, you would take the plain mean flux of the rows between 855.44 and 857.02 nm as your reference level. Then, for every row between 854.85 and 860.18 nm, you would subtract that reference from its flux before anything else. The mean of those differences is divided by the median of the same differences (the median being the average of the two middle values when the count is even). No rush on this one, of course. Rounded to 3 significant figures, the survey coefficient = 1.06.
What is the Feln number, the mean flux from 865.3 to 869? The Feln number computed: 13.4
